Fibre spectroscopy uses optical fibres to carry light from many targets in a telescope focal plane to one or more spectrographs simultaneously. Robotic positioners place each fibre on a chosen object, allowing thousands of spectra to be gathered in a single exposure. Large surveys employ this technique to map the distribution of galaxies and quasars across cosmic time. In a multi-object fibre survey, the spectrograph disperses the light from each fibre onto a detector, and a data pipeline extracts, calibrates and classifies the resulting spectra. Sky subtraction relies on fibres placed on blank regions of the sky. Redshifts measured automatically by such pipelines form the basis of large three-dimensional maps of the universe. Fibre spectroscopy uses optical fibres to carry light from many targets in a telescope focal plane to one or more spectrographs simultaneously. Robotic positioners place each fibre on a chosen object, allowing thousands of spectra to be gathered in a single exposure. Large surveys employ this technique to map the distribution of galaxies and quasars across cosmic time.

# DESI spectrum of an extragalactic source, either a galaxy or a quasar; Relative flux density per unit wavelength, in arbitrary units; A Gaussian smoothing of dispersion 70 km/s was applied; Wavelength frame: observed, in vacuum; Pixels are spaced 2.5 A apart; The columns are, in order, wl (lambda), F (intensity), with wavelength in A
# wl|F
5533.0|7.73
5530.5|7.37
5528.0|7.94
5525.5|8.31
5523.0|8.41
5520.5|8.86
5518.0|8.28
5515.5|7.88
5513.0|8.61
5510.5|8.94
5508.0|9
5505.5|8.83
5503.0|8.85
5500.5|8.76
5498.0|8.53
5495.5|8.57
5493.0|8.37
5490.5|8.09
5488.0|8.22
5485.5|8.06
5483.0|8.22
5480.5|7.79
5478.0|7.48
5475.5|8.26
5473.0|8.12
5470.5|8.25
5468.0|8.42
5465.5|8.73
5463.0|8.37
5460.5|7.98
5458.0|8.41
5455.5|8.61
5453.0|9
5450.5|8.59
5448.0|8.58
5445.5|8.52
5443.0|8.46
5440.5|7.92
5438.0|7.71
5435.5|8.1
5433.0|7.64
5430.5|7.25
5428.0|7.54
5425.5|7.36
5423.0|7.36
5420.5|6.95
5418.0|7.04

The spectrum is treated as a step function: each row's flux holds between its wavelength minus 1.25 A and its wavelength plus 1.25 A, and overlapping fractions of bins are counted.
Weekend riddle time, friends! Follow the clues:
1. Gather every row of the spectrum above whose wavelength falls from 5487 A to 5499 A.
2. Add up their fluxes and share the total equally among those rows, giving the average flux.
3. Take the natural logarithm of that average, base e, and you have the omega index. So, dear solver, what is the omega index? 2.12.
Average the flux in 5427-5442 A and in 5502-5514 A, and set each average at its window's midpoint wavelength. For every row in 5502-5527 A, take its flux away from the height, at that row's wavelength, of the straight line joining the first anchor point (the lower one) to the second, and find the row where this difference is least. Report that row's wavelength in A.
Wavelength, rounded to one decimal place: 5508.0 A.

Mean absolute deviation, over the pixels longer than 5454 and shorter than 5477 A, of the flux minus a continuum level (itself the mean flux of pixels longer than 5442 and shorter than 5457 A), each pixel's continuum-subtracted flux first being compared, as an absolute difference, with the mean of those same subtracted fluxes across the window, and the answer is 0.18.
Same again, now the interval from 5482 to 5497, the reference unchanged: 0.14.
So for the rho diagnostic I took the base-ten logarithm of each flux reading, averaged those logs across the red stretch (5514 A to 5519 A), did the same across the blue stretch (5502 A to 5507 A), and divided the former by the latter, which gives 0.96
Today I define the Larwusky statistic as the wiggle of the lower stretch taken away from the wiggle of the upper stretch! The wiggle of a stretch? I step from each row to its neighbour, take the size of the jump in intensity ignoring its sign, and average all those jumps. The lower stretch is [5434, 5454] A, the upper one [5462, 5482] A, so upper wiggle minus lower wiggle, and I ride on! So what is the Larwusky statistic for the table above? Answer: 0.074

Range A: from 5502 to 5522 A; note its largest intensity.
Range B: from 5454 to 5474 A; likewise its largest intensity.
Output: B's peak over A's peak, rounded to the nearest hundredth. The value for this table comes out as 0.97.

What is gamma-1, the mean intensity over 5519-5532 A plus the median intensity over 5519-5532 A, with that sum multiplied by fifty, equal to 824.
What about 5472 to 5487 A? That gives 804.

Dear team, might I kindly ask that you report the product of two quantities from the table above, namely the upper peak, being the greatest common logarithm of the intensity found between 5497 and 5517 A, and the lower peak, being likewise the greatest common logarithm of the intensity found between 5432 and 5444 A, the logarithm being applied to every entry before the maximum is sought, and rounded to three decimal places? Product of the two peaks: 0.885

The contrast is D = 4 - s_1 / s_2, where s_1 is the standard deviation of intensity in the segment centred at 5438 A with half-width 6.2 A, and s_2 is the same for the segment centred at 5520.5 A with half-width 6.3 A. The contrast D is 3.06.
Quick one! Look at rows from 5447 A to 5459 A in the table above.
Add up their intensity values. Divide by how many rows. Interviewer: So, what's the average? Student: 8.6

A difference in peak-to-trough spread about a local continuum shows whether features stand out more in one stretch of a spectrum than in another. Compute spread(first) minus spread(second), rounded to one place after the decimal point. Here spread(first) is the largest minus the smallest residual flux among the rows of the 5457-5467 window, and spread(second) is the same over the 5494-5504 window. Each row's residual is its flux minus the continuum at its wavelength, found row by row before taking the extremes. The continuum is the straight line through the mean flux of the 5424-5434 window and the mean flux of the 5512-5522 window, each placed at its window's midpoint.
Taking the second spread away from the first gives 0.4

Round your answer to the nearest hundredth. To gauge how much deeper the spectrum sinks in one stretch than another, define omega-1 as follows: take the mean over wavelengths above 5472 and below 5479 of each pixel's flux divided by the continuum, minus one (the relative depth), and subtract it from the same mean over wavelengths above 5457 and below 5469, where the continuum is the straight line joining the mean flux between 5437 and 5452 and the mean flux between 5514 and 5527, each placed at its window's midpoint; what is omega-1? 0.05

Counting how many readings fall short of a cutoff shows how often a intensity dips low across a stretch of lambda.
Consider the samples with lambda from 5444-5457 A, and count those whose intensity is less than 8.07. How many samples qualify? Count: 0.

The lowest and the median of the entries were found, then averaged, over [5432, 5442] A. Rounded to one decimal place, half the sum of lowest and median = 7.7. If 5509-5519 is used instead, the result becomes 8.2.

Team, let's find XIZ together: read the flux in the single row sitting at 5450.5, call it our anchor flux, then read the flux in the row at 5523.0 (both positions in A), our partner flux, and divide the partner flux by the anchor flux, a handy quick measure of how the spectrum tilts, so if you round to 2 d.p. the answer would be 0.98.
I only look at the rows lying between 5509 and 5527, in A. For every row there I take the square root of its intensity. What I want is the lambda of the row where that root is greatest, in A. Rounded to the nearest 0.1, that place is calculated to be 5510.5 A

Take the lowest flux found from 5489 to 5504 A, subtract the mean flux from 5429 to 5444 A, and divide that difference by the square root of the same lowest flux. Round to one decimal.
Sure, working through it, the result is 0.1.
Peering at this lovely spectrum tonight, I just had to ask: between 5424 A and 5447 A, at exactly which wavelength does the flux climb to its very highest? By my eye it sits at 5445.5 A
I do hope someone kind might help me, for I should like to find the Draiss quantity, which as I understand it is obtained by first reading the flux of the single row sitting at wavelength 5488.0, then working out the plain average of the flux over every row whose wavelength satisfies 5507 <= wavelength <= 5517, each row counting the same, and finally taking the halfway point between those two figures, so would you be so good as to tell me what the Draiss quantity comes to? 8.4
